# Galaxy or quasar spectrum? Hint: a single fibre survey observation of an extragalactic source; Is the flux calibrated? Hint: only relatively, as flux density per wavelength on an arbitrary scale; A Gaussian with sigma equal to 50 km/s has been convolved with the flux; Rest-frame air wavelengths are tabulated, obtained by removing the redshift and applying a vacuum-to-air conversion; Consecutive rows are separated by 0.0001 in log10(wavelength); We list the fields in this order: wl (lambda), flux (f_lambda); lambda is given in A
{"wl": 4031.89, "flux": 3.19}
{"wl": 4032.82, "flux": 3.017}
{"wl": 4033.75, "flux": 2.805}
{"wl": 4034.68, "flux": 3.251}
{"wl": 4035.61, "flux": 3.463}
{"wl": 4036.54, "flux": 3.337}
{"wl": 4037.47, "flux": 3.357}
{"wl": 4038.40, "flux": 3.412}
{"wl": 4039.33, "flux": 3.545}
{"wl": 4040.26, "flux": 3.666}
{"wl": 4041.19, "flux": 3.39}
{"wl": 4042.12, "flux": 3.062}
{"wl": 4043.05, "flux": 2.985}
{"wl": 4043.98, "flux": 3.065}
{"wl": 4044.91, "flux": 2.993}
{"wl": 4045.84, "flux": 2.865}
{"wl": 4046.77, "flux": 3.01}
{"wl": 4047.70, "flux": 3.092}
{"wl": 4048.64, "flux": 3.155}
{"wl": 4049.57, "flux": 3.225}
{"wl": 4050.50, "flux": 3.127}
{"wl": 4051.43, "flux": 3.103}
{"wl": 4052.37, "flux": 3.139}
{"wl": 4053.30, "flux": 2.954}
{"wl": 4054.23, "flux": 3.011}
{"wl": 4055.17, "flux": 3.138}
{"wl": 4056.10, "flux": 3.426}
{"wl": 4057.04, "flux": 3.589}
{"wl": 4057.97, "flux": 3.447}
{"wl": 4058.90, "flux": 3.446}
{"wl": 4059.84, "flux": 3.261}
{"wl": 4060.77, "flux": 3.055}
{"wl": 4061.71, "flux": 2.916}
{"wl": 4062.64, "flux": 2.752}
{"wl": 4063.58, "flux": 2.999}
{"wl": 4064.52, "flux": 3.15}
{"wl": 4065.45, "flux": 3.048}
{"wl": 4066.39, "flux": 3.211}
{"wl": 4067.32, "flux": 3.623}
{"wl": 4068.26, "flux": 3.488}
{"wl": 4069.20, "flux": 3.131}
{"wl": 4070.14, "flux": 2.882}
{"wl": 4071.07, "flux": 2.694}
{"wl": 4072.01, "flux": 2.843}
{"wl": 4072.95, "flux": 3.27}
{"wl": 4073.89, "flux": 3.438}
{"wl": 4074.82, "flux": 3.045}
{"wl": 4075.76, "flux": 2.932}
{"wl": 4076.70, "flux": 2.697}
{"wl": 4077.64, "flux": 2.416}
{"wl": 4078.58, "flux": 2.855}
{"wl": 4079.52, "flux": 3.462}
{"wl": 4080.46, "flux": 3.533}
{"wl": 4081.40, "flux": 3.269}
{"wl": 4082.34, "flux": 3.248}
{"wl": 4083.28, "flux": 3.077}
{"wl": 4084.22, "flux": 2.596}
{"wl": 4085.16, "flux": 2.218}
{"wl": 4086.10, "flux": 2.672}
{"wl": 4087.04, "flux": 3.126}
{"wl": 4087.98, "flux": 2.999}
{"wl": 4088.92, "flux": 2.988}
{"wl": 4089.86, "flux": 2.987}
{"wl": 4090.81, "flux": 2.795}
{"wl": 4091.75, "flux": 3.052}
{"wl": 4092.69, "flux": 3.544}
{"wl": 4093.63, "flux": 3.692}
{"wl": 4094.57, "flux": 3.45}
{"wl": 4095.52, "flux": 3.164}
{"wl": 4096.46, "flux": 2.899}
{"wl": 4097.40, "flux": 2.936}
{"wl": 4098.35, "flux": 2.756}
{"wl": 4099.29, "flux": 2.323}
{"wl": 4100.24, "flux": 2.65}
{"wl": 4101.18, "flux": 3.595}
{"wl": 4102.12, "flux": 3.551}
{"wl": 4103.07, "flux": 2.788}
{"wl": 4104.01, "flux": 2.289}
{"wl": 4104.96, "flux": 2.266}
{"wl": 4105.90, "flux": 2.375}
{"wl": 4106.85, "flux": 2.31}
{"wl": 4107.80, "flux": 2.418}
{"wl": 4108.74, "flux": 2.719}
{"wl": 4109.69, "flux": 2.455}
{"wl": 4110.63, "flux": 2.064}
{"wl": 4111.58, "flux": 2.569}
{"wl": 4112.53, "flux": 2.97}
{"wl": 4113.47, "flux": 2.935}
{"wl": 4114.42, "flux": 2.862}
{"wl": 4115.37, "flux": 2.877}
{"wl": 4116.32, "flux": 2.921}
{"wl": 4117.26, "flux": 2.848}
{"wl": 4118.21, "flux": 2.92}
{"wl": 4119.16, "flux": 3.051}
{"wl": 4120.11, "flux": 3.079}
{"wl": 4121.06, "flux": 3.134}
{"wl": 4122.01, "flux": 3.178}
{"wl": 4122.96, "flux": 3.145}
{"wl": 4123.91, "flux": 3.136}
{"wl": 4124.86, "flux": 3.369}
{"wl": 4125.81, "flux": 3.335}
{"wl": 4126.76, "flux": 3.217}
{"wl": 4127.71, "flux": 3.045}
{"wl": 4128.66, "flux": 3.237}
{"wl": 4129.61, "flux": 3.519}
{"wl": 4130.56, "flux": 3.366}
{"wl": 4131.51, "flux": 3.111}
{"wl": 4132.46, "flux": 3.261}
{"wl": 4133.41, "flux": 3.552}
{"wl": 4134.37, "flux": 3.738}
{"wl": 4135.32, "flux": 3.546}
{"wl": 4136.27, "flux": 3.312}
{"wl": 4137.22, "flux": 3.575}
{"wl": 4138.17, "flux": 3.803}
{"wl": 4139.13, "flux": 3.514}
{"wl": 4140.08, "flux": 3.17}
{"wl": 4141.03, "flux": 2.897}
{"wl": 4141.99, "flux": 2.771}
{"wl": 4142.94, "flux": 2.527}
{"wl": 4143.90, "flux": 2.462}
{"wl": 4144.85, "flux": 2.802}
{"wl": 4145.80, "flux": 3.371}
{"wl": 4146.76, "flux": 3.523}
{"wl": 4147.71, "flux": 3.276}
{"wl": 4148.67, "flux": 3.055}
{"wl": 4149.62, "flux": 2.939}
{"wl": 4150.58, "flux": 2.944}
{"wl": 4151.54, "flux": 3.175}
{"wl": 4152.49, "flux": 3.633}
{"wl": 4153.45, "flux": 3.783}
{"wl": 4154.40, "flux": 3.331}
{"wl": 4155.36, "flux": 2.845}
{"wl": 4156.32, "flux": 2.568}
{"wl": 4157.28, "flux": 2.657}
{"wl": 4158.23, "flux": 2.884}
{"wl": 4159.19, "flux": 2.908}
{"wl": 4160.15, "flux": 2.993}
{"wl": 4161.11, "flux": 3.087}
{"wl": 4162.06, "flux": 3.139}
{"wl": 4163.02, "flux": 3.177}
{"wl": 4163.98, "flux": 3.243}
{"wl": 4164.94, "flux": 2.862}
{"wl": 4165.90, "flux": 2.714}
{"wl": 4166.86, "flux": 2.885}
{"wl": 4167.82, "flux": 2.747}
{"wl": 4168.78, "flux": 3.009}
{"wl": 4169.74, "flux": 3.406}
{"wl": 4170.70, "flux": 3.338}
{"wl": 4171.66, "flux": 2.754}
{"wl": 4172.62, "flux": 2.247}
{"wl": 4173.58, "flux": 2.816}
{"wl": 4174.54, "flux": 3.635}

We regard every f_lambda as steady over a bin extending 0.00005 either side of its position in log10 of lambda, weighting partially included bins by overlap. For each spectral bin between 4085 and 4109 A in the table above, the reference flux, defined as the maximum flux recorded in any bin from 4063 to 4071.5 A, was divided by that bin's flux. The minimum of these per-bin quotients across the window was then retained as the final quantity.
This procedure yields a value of 0.98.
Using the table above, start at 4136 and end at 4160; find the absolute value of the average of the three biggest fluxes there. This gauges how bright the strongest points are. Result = 3.74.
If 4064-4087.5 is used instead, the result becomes 3.55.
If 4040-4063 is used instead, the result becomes 3.57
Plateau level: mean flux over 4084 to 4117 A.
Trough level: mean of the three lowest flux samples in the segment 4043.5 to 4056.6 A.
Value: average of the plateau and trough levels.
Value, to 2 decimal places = 2.88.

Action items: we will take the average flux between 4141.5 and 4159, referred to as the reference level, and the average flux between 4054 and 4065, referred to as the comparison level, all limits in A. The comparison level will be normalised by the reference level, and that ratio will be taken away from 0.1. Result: -0.95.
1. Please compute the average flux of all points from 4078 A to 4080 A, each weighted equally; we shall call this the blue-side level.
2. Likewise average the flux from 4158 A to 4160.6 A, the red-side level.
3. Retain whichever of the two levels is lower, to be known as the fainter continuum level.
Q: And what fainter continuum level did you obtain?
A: 2.93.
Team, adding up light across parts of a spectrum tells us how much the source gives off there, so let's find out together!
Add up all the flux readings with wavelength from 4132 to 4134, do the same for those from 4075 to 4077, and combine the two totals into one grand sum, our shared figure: 12.4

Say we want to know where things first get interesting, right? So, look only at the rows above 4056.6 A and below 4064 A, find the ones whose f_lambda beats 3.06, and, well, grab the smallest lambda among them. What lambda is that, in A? 4057.04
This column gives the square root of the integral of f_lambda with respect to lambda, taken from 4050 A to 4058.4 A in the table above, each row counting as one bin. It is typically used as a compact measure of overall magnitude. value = 5.20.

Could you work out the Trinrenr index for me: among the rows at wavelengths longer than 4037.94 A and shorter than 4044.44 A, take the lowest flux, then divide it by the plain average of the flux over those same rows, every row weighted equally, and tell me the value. 0.90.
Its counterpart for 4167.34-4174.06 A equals 0.77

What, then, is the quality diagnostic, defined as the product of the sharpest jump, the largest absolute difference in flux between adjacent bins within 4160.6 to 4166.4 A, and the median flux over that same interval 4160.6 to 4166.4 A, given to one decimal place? 1.2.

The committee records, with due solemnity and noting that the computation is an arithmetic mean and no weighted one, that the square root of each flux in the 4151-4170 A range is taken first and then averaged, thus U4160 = 1.74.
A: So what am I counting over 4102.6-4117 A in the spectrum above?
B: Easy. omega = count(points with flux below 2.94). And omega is 14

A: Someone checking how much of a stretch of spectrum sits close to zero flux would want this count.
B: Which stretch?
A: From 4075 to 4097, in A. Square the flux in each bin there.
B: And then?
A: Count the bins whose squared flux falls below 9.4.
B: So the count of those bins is 13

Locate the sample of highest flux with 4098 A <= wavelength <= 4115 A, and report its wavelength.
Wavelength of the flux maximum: 4101.18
